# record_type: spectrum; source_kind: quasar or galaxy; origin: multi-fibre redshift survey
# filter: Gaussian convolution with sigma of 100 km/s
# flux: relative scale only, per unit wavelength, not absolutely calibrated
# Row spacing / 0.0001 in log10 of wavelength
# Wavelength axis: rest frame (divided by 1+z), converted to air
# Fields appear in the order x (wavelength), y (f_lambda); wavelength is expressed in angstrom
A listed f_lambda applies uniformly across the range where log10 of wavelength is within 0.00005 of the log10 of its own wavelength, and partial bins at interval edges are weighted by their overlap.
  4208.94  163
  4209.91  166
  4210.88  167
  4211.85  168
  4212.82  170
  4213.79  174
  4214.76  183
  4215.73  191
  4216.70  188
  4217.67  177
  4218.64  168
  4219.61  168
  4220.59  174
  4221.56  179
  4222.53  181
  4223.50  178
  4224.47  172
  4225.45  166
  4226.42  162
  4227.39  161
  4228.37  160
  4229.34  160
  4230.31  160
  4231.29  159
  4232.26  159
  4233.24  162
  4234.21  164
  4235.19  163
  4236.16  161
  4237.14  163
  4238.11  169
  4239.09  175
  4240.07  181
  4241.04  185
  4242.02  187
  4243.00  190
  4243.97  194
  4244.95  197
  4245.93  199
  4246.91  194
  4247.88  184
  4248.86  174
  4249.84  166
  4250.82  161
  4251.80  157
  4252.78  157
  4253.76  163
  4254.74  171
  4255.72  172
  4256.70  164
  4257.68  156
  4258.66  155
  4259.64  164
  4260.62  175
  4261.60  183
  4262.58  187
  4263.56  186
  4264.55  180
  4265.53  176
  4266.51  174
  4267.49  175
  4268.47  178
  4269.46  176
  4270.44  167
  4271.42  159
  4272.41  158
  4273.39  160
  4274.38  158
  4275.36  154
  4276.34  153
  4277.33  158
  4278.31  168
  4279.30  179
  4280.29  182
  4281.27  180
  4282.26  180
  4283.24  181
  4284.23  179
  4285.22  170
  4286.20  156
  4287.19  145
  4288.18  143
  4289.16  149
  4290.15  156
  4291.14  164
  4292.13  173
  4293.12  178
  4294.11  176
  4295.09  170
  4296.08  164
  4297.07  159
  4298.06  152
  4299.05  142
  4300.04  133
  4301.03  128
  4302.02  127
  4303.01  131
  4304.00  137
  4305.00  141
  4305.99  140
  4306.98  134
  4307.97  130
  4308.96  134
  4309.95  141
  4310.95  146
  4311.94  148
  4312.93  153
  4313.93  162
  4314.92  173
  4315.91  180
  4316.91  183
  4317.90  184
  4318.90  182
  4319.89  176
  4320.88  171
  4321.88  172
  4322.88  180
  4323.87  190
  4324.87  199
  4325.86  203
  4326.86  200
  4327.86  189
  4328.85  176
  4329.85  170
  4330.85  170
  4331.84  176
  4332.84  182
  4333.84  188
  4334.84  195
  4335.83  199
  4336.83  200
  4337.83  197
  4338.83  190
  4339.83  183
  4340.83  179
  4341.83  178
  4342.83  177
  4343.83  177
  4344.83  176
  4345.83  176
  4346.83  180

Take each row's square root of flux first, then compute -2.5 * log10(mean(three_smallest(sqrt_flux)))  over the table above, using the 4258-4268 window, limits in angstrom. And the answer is -2.77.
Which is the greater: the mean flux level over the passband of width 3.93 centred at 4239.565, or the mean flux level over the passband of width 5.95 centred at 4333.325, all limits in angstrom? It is 185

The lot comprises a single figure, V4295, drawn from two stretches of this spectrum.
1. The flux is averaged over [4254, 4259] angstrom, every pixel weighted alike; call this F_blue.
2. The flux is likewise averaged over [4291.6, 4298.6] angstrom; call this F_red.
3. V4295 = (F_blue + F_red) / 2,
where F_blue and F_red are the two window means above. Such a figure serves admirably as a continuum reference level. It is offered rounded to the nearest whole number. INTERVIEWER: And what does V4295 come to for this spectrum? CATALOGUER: 166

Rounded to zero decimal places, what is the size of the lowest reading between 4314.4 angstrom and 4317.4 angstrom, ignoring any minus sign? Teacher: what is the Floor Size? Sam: 173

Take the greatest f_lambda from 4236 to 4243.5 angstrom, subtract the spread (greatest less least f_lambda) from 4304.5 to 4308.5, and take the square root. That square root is 13.4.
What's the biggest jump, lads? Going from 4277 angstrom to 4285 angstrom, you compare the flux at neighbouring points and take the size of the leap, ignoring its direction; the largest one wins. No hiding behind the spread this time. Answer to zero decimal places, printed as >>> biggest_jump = 11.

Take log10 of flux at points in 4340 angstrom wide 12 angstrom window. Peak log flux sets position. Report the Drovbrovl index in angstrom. 4336.83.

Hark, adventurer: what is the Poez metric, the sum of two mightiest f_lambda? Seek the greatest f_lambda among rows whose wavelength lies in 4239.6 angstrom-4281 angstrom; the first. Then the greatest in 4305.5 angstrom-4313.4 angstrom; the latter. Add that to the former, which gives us 352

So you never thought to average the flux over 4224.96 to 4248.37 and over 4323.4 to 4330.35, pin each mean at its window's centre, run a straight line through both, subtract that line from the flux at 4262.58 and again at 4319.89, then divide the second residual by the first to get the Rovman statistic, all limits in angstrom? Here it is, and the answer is -1.3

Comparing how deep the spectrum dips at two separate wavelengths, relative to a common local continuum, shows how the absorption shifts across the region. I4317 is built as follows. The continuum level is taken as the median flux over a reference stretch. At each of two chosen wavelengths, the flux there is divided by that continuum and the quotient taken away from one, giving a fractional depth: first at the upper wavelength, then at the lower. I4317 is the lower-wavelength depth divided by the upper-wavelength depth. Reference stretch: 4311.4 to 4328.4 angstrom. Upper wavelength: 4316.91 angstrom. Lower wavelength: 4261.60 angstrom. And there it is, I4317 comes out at 1.0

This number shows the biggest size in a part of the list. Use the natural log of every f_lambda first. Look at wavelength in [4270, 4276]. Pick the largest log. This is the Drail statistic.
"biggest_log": 5.12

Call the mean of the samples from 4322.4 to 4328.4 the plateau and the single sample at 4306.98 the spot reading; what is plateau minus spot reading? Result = 60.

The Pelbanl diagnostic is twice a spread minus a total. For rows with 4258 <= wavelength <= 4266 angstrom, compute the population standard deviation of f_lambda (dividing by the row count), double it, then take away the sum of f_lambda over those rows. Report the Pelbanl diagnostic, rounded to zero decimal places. -1385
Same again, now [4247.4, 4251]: -668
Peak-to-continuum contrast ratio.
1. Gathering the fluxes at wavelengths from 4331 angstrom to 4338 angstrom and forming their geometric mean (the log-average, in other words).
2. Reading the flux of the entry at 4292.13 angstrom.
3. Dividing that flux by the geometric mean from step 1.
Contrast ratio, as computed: 0.91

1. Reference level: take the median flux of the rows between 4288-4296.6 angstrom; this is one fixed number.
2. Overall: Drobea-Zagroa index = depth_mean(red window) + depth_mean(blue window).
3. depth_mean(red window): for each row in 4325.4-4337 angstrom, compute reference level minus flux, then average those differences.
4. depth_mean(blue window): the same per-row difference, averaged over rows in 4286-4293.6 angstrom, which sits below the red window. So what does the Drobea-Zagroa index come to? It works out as -17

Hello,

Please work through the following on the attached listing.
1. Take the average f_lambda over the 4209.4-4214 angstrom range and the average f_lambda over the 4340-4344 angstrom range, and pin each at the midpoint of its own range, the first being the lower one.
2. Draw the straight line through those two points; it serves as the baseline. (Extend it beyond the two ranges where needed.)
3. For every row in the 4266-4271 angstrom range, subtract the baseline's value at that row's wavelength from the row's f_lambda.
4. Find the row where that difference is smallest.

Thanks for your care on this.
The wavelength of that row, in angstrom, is 4270.44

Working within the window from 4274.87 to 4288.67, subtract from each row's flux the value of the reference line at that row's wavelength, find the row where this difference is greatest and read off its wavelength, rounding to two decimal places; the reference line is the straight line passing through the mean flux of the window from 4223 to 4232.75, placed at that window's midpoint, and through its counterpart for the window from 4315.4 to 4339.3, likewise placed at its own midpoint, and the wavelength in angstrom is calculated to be 4280.29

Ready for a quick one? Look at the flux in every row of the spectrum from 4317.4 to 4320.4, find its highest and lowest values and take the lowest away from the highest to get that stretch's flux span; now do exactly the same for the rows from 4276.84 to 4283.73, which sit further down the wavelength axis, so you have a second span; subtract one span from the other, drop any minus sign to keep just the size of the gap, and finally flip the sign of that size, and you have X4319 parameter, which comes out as -16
